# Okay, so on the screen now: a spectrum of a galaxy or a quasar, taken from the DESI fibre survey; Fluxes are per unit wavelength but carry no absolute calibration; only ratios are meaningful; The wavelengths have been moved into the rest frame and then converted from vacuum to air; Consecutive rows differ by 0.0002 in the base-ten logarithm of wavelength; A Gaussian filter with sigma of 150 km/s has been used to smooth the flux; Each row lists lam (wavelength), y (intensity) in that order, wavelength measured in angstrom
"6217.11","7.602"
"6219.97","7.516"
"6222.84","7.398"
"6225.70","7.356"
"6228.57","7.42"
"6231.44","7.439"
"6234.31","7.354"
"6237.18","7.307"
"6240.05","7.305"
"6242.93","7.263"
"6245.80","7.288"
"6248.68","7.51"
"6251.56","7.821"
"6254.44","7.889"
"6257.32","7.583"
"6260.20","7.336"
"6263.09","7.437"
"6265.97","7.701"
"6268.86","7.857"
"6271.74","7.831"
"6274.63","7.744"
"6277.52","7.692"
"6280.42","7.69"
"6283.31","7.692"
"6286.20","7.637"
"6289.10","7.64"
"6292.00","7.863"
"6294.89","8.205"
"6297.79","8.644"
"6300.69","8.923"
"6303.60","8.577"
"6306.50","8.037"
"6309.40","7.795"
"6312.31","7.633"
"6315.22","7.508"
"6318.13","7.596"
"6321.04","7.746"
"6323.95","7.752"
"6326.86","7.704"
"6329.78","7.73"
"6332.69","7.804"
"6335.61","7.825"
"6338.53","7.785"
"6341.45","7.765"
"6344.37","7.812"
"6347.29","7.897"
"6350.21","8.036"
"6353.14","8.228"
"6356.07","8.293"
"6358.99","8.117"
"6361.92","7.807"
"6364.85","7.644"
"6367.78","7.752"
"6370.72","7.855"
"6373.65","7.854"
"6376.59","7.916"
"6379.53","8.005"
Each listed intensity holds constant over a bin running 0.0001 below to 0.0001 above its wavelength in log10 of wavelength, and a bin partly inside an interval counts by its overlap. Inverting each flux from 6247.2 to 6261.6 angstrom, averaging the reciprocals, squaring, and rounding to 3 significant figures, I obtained 0.0172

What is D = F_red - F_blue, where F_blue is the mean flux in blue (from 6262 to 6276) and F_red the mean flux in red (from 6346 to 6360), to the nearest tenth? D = 0.4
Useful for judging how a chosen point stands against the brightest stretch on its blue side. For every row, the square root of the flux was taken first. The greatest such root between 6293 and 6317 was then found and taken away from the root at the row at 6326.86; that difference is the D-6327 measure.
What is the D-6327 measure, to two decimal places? -0.21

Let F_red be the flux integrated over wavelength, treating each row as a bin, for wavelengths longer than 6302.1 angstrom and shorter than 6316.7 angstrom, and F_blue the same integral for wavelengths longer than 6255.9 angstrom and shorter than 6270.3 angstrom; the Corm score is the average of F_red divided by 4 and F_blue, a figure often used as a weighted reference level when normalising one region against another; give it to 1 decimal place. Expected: 69.0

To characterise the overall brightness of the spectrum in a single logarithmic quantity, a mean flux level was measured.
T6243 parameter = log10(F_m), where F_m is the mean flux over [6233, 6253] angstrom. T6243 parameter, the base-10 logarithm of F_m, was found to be 0.870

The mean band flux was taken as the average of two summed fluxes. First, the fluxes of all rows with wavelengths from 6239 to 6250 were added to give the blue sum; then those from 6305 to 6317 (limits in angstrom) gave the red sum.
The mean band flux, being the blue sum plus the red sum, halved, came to 30.2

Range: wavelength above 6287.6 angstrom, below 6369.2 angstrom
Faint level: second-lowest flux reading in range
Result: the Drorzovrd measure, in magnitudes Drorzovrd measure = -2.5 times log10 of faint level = -2.20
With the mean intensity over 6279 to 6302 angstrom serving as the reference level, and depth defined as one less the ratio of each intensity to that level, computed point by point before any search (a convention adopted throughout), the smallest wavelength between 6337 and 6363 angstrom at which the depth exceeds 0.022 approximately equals 6338.53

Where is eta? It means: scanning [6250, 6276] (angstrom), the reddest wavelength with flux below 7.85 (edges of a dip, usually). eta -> 6274.63 angstrom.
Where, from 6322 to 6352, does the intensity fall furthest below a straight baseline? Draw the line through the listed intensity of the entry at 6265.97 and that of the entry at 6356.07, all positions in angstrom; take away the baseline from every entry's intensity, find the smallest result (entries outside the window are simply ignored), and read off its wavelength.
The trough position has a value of 6341.45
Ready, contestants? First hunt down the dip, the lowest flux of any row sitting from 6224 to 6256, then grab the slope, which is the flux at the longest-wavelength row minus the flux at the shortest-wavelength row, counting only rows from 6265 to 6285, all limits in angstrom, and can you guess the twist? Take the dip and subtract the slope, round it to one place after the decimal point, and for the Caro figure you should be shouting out 7.3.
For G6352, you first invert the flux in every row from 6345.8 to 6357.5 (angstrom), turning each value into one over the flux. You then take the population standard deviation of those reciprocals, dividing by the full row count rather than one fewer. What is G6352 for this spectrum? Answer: 0.002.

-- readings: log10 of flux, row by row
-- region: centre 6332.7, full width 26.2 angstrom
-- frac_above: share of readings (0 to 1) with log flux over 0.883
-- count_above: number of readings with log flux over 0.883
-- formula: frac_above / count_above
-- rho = 0.11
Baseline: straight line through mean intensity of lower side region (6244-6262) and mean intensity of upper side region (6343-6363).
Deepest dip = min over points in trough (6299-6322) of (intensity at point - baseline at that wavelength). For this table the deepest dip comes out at -0.35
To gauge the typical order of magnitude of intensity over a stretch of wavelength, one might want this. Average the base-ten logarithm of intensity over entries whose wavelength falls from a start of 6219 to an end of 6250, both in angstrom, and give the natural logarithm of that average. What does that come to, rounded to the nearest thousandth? -0.142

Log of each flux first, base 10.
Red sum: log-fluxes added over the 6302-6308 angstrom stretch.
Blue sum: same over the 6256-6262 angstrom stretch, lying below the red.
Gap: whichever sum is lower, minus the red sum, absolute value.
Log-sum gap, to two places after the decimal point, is 0.09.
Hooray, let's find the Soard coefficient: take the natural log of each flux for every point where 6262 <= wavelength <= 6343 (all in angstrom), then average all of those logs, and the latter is 2.06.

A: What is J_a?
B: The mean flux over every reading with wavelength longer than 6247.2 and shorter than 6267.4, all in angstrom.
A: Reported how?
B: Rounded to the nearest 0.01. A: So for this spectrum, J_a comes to 7.61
